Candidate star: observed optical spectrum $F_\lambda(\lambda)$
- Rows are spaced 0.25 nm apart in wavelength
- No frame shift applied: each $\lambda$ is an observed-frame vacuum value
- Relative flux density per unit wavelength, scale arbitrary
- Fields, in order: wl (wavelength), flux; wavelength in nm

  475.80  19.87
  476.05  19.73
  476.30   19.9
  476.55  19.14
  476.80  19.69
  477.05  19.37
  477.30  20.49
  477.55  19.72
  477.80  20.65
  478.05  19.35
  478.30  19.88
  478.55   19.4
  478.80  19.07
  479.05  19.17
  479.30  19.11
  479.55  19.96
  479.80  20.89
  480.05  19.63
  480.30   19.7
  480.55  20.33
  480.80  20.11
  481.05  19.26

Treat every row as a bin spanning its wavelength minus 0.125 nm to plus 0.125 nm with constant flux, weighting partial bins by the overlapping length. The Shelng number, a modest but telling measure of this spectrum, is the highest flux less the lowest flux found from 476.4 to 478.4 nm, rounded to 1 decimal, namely 1.5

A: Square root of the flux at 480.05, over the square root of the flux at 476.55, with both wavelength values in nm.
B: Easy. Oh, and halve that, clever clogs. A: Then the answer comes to 0.506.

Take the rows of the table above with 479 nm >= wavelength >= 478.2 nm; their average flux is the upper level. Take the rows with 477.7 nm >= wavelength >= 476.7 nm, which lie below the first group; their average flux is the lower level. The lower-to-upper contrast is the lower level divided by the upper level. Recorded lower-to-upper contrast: 1.02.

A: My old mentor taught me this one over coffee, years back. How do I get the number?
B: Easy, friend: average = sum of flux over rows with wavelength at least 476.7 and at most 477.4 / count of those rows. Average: 19.8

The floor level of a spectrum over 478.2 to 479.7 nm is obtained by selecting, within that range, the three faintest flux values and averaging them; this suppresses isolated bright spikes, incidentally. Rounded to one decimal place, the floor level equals 19.1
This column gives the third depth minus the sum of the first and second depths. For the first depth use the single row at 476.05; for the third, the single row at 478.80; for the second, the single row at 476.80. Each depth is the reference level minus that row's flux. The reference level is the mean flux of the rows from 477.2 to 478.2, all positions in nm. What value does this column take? 0.3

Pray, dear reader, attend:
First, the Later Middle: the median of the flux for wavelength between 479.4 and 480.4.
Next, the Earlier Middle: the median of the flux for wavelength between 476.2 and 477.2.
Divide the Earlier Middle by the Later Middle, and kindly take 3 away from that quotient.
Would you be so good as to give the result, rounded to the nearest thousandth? -2.015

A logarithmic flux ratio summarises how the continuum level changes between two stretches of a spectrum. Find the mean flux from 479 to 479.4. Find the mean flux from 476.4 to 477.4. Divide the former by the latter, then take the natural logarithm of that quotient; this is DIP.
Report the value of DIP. -0.03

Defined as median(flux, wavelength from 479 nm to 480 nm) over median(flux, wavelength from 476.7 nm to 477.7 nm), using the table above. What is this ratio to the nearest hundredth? 0.99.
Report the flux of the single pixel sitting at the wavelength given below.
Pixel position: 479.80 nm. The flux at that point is 20.89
